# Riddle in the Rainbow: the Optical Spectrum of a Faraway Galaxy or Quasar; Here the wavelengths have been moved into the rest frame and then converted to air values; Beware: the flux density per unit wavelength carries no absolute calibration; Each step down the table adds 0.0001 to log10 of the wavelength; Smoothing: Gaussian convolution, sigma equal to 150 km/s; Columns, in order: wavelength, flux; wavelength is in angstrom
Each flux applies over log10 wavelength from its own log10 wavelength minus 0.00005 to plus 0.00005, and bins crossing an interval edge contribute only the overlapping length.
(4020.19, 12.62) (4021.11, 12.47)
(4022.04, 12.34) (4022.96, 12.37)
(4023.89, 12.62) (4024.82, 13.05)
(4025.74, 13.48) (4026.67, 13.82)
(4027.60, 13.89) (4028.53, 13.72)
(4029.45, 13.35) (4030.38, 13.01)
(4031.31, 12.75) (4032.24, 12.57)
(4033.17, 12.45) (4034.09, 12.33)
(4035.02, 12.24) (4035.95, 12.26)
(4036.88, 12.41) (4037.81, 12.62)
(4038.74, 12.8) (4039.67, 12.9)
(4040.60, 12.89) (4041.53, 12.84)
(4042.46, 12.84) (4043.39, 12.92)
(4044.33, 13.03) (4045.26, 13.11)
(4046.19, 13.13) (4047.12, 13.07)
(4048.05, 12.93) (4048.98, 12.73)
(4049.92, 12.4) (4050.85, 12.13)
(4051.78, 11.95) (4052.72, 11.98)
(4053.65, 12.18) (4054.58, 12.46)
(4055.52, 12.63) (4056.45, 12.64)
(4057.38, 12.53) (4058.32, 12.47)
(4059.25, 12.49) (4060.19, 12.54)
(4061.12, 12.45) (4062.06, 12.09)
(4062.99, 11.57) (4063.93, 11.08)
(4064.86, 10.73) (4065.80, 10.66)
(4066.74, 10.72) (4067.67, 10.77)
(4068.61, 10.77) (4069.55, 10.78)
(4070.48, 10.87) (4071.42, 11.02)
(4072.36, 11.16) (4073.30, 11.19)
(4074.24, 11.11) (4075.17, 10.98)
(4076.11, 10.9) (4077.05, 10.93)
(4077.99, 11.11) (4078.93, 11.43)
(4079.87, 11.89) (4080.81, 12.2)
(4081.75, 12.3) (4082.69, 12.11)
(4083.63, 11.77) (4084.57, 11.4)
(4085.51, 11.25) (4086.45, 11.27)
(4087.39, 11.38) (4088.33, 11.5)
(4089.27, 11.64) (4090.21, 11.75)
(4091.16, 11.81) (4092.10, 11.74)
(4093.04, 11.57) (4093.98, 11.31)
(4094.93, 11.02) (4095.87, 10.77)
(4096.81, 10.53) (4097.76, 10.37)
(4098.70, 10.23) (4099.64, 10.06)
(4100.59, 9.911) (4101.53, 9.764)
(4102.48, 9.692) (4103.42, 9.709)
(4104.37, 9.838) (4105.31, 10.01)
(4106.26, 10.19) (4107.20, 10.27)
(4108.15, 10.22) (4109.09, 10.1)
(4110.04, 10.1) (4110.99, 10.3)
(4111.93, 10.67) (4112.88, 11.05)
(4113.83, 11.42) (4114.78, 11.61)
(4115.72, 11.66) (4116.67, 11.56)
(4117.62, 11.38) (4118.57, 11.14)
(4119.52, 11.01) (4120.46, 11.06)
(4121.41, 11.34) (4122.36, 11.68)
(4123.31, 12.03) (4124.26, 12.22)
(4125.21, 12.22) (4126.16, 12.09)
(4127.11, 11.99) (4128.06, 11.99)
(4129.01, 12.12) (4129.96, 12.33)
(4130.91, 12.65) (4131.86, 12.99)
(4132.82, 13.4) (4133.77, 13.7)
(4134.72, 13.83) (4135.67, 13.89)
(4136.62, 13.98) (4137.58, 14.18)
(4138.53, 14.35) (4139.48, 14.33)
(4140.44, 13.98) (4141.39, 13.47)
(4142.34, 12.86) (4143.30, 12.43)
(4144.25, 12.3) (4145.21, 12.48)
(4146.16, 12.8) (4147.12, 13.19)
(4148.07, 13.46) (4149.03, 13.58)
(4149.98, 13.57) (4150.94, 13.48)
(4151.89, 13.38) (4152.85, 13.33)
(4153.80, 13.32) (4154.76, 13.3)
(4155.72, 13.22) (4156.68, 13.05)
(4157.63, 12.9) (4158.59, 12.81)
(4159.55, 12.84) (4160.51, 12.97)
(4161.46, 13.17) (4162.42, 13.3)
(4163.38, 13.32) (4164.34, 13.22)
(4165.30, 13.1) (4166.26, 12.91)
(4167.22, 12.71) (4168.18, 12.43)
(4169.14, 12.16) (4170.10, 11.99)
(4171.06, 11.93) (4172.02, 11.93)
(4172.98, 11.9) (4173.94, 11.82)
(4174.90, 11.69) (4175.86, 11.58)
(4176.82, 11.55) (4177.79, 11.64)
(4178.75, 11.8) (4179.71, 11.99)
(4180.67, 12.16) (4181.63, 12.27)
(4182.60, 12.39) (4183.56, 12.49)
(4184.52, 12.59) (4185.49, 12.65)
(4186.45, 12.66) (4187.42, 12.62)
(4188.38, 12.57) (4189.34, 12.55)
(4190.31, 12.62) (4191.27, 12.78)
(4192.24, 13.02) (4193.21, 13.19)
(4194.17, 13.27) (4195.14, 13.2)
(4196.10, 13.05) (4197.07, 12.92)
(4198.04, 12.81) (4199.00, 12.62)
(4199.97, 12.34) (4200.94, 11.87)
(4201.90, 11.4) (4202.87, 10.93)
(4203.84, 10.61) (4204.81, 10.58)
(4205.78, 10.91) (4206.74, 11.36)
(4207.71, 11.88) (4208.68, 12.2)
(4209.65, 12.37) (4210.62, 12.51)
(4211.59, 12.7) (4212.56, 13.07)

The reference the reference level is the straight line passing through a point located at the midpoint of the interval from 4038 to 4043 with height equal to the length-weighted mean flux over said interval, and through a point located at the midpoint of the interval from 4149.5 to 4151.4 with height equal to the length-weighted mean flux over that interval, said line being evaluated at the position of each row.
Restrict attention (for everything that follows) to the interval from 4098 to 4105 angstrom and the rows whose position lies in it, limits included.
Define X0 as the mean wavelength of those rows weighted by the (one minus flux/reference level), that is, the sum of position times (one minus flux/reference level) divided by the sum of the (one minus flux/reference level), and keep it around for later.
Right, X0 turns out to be 4101.6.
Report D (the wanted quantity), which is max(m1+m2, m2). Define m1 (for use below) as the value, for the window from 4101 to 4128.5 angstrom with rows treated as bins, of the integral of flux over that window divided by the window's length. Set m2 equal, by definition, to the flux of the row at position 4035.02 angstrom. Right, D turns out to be 23.2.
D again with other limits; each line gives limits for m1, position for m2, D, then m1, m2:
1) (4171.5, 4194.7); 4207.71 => 24.2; 12.3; 11.88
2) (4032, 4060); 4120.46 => 23.7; 12.6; 11.06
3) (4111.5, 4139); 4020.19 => 24.9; 12.3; 12.62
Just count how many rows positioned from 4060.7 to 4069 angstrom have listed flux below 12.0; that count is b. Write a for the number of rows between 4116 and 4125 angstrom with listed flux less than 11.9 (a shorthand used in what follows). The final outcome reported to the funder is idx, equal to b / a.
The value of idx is 1.00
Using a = 7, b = 7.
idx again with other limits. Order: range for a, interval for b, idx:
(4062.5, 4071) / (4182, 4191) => 0.00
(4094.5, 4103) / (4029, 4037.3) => 0.00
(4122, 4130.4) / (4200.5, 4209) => 8.00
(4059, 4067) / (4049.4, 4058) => 0.40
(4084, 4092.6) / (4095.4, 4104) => 1.00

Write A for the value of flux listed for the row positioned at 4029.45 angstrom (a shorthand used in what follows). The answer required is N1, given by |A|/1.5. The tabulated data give 8.90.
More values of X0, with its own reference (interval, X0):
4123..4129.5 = 4126.2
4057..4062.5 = 4060.1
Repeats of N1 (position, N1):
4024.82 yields 8.70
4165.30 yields 8.73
